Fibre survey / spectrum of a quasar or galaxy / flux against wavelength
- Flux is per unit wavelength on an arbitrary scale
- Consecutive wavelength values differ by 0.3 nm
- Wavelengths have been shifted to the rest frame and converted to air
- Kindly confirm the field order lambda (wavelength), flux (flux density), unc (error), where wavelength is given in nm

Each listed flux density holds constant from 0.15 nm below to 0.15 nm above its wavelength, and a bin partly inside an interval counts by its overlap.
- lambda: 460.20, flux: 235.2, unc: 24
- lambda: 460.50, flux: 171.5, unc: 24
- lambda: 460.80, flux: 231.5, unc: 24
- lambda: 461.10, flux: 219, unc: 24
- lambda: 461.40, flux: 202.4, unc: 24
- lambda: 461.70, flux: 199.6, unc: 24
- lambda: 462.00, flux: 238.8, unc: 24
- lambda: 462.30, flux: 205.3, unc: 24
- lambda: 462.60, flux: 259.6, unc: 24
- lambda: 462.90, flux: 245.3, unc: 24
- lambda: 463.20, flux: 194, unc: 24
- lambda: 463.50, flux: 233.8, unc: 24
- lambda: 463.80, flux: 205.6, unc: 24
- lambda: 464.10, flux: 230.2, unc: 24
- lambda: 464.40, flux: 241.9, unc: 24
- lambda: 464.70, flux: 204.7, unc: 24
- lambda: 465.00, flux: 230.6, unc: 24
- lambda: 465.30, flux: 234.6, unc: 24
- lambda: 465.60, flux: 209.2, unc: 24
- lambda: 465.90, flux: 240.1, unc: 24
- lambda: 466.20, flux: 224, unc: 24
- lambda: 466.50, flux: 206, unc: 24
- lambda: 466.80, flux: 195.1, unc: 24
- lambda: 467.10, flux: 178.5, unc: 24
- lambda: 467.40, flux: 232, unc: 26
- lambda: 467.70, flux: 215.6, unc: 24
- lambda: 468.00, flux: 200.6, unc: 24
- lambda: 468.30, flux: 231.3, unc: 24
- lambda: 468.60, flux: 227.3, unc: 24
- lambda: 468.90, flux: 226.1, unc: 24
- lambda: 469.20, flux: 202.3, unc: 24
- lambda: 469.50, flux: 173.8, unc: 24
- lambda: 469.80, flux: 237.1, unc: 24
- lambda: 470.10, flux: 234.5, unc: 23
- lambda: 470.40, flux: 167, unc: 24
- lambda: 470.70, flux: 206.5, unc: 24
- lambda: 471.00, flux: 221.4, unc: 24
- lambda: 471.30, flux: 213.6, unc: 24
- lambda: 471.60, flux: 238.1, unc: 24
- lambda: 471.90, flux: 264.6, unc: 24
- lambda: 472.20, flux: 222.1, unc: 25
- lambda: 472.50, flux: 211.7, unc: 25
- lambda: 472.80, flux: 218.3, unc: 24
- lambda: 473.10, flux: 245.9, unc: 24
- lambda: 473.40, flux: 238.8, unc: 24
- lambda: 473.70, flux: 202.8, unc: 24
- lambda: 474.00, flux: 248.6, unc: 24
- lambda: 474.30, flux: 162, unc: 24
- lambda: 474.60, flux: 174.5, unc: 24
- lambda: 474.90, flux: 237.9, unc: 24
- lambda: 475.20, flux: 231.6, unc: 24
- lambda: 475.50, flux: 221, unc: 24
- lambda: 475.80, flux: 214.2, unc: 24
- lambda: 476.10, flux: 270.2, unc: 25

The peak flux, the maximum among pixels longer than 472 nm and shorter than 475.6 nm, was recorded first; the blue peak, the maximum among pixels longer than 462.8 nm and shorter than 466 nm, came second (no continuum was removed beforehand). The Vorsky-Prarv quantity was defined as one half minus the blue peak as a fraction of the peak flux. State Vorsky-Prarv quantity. -0.49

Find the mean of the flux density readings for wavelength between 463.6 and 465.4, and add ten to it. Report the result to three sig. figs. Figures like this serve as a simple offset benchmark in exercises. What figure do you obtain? 235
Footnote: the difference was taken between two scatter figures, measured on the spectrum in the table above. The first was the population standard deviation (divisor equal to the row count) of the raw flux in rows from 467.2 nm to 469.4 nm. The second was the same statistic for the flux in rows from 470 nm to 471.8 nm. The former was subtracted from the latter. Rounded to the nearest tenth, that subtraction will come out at 11.2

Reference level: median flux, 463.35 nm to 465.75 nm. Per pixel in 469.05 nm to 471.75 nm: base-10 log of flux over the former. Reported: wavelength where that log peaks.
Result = 471.60 nm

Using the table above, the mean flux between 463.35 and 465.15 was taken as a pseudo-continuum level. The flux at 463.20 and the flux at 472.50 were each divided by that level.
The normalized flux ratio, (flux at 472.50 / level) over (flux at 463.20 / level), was 1.09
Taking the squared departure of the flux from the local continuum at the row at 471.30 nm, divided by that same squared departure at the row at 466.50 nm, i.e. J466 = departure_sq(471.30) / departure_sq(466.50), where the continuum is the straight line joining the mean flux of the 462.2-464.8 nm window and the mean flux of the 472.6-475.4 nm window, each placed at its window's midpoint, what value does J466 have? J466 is 0.1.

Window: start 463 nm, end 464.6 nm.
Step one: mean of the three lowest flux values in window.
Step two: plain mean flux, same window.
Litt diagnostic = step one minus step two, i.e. -11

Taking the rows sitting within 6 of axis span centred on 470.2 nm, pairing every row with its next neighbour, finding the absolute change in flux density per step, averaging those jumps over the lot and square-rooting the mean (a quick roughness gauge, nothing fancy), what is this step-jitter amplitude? 4.88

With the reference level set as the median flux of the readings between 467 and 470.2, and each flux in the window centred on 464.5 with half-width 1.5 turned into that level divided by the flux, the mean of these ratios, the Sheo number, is 1.02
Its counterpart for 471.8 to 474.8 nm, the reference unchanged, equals 1.06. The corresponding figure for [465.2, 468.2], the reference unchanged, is 1.07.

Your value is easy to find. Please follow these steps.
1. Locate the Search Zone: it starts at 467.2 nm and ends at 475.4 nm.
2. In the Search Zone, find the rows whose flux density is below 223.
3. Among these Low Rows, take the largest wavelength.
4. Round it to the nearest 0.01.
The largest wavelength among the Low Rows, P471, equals 474.60 nm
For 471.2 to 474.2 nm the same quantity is 473.70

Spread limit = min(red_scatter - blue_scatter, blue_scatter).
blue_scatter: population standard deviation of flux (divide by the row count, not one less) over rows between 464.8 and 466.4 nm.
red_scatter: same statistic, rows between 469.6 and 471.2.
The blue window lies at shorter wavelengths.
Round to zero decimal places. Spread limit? 11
